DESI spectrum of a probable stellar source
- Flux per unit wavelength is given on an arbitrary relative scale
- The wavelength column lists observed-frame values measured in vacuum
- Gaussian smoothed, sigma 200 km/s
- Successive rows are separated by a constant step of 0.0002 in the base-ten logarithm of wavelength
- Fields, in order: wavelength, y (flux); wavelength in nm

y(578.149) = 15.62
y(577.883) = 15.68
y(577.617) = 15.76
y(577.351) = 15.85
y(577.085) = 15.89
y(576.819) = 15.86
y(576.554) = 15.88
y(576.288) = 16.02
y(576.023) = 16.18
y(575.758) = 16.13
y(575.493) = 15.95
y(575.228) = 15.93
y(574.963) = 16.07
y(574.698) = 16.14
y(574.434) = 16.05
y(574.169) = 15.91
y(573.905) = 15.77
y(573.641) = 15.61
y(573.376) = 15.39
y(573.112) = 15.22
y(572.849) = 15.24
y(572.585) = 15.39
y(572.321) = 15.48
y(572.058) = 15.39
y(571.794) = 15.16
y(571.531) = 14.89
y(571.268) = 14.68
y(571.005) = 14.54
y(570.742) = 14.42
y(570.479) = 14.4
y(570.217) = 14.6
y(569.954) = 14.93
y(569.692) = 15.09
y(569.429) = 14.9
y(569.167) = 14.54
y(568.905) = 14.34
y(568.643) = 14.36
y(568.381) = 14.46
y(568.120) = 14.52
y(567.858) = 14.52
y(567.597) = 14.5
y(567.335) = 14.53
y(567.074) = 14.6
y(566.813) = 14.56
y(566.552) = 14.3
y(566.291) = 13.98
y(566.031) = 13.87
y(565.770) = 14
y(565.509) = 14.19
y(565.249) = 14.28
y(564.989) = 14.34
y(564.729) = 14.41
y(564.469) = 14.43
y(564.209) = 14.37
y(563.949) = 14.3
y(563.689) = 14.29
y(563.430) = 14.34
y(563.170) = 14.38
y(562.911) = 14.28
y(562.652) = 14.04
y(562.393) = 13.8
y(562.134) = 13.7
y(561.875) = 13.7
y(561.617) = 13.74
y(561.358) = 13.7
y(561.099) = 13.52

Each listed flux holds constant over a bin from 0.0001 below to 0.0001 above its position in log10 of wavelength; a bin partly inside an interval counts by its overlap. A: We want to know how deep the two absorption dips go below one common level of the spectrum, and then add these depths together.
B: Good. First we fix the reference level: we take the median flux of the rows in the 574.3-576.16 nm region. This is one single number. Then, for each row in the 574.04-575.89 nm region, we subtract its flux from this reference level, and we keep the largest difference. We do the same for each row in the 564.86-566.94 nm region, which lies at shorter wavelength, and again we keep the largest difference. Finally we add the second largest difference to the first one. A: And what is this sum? 2.4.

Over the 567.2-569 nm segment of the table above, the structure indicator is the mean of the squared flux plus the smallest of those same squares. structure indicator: 415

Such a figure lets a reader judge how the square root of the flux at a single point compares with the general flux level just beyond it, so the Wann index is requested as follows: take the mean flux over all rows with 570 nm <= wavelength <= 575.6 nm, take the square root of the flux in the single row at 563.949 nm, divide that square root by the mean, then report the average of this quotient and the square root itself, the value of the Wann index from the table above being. 2.01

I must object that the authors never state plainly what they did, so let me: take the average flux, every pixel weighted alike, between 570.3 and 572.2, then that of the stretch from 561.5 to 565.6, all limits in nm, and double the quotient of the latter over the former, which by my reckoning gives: 1.92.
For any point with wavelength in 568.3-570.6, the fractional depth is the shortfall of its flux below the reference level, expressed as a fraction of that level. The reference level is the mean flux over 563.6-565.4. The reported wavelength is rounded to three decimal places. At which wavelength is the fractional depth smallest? 569.692 nm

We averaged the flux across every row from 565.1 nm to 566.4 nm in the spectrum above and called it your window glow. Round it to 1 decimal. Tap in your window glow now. 14.1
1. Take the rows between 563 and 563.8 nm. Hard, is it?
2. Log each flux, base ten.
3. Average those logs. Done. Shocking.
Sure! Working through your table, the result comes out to 1.16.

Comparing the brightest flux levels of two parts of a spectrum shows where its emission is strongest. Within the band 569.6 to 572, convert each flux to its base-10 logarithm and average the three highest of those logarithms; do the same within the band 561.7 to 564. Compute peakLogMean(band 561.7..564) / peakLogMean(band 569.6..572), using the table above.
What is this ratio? 0.982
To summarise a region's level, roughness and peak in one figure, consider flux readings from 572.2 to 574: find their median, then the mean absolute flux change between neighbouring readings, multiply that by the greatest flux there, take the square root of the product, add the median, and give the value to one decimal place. 16.8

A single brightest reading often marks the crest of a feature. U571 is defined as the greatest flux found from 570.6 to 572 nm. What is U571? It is 15.16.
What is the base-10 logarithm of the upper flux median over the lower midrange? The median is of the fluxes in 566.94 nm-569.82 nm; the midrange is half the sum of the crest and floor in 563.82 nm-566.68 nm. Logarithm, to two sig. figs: 0.011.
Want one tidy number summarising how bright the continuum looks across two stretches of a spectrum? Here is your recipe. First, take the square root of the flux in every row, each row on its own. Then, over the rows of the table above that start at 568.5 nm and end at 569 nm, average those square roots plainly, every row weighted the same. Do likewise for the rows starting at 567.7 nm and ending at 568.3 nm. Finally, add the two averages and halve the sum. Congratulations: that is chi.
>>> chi 3.80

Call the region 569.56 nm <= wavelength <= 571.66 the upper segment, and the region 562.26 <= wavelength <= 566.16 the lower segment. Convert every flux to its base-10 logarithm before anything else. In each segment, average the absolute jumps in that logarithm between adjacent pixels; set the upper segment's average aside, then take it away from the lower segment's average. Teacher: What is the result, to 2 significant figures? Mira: -0.0020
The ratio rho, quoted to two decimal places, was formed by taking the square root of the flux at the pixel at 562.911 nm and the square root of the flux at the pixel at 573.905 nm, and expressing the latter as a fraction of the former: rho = 1.05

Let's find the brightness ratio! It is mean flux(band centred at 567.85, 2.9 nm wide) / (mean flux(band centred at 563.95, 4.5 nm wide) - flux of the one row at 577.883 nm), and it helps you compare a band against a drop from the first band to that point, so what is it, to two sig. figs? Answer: -9.5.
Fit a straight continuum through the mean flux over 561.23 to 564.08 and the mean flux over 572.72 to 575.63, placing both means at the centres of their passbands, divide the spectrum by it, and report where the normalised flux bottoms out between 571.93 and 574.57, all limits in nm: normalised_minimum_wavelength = 573.112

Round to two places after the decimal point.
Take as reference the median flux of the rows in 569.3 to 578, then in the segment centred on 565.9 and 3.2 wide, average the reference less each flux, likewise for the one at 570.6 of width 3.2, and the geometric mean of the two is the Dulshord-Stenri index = 1.04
